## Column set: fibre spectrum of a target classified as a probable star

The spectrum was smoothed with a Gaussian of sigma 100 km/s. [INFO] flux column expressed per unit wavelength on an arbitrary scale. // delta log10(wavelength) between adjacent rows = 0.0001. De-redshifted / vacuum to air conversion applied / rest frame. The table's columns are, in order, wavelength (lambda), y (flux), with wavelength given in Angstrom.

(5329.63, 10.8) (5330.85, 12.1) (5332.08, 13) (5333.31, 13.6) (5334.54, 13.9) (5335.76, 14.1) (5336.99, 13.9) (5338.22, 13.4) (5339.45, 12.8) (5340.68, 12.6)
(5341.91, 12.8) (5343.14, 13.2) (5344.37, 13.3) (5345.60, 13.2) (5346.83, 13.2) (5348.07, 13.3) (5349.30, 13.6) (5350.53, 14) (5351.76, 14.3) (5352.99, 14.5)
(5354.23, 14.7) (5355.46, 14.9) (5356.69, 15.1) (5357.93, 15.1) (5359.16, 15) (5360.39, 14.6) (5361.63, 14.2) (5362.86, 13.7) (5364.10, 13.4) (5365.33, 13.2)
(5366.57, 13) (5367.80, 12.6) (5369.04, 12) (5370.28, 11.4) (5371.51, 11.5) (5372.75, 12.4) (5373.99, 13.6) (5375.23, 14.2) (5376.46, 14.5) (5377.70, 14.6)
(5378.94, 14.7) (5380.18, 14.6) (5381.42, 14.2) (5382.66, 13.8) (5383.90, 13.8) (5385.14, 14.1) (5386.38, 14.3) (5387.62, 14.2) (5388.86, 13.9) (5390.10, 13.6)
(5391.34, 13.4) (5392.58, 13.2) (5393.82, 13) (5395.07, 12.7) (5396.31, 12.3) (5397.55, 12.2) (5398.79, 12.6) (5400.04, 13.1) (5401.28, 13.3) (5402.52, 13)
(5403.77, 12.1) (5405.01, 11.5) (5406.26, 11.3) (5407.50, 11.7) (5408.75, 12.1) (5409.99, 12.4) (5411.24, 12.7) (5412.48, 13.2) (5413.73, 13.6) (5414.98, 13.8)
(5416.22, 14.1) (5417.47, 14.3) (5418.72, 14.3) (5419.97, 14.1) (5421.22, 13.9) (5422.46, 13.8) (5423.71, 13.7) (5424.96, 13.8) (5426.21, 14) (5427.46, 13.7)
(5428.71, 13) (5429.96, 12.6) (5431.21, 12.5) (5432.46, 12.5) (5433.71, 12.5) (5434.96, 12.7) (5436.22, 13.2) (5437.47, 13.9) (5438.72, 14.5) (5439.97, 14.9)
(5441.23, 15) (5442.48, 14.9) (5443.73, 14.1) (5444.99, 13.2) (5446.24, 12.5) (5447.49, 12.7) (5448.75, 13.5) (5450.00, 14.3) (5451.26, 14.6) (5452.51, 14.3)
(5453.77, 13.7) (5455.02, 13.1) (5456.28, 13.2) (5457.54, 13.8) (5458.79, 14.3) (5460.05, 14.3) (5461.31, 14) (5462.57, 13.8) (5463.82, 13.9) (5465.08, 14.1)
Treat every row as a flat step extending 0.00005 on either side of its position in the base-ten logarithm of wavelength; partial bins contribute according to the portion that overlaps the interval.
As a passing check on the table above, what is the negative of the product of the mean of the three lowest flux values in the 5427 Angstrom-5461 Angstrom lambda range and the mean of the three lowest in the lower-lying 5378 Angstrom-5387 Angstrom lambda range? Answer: -174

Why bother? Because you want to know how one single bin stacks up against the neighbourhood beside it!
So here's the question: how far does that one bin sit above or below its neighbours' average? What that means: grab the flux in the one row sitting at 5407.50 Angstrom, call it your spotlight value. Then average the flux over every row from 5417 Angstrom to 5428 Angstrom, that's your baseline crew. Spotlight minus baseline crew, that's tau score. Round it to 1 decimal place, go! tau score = -2.3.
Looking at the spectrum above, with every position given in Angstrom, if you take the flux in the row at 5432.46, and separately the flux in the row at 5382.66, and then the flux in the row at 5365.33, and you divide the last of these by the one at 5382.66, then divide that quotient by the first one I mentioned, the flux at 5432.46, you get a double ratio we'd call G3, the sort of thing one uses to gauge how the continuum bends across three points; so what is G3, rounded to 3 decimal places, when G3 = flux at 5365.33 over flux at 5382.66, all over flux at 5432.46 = 0.077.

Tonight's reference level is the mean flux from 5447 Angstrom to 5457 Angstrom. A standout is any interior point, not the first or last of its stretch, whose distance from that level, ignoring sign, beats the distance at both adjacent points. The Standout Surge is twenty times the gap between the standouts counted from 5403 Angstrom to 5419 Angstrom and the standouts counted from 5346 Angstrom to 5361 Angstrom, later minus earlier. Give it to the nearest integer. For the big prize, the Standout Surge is 20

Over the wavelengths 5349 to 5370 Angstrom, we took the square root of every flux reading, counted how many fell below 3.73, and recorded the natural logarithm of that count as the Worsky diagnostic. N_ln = 1.9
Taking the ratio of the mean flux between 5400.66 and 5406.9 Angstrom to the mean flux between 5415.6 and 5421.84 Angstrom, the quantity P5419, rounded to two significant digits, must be 0.87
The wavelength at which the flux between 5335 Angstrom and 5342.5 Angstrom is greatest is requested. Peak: 5335.76 Angstrom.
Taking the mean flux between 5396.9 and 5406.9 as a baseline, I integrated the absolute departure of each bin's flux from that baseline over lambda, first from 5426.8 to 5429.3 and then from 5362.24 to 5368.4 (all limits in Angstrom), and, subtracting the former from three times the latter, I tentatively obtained 12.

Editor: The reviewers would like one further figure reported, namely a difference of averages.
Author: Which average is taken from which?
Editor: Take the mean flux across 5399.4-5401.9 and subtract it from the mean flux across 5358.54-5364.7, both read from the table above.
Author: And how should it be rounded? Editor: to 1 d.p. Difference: 1.0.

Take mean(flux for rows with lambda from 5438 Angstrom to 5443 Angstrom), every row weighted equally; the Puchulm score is 14.8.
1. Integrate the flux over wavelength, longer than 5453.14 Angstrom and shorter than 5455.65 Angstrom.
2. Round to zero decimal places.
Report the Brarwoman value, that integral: 34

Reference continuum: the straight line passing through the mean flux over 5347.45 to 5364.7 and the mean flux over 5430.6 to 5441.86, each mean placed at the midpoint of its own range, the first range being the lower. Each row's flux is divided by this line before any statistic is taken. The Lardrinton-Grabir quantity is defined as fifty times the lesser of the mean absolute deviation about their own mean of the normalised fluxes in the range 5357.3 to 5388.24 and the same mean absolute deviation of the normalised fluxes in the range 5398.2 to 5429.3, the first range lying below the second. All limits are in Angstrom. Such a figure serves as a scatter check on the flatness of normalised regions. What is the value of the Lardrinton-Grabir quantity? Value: 2.9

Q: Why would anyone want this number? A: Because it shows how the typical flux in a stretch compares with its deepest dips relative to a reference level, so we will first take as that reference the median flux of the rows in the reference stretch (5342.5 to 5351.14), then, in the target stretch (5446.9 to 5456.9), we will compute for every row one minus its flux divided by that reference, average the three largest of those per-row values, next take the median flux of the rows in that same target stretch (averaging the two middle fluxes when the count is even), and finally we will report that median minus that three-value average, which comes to 13.6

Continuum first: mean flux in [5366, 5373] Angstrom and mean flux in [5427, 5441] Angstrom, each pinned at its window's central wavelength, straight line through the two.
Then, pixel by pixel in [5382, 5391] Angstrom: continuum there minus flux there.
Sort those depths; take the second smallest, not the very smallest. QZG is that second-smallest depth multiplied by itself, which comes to 3.0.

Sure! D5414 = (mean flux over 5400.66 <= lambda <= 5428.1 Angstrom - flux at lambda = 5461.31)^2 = 0.64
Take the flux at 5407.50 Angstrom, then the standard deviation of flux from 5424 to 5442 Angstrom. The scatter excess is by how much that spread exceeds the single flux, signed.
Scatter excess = -10.8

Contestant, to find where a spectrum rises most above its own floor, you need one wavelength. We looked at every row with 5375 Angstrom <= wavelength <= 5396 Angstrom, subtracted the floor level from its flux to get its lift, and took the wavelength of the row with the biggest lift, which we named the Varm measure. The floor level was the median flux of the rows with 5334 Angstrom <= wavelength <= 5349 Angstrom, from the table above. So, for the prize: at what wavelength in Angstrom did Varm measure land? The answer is 5378.94 Angstrom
